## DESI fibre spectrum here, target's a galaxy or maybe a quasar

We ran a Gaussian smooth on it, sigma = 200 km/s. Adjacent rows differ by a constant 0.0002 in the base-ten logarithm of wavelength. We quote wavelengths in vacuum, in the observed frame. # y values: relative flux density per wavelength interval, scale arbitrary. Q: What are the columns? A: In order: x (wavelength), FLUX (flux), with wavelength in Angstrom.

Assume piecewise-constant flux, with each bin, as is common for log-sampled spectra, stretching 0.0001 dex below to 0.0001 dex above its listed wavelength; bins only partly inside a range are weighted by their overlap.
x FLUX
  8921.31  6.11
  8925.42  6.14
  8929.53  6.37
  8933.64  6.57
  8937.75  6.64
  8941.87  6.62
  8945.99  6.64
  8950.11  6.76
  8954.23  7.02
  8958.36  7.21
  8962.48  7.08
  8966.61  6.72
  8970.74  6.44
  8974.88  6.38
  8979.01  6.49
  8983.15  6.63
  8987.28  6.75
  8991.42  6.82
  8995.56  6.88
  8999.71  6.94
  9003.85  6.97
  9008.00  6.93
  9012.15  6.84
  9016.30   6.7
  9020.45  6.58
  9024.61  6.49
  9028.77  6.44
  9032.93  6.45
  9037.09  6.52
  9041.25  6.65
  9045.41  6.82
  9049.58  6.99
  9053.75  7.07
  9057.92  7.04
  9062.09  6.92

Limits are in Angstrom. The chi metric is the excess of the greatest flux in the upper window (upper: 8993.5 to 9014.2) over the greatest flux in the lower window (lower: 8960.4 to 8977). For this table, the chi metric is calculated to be -0.1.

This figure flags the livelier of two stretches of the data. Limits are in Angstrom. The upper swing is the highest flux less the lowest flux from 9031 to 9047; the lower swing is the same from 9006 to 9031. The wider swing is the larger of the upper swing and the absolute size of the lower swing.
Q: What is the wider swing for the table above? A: 0.49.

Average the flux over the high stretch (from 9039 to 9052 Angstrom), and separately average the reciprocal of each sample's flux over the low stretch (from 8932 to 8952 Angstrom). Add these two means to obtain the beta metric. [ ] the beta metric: 6.97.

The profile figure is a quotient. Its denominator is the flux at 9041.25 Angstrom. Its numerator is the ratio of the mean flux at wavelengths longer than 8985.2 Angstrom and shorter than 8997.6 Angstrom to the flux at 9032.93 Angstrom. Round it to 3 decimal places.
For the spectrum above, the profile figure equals 0.159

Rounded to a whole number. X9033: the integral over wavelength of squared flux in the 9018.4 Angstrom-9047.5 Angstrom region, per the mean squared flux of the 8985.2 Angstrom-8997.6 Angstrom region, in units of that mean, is 27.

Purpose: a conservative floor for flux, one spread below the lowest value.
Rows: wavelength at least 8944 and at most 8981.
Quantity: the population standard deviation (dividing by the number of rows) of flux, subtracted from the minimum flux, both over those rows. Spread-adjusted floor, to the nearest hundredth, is 6.10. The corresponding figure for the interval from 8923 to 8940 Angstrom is 5.95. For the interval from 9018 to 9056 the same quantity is 6.22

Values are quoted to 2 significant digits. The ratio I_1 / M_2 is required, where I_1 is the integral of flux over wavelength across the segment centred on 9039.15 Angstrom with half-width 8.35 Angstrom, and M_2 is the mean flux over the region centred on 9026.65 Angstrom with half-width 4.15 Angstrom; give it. 17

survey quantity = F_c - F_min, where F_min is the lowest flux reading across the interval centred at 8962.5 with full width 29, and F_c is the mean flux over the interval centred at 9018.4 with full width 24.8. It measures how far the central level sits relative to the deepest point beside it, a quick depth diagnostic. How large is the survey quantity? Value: 0.28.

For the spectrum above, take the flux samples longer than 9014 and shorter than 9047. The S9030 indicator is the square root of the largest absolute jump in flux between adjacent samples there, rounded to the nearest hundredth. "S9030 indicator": 0.41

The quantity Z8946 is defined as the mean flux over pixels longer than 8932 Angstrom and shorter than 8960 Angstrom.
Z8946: 6.78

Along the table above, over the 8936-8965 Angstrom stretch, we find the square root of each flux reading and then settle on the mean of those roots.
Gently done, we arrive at 2.62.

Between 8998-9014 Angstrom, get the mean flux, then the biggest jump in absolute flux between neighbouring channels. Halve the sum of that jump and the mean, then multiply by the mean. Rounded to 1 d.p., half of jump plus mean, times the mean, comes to 24.3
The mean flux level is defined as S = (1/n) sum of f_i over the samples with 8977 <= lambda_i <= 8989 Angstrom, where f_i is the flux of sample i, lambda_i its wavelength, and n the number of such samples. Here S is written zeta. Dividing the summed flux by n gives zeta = 6.62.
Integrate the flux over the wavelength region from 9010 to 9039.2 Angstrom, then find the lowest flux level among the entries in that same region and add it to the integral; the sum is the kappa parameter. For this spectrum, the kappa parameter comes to 198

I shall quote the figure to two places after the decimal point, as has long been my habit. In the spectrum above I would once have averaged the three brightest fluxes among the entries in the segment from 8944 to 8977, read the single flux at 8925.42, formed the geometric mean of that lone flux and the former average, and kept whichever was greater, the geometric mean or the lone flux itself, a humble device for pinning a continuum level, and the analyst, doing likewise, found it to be 6.60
